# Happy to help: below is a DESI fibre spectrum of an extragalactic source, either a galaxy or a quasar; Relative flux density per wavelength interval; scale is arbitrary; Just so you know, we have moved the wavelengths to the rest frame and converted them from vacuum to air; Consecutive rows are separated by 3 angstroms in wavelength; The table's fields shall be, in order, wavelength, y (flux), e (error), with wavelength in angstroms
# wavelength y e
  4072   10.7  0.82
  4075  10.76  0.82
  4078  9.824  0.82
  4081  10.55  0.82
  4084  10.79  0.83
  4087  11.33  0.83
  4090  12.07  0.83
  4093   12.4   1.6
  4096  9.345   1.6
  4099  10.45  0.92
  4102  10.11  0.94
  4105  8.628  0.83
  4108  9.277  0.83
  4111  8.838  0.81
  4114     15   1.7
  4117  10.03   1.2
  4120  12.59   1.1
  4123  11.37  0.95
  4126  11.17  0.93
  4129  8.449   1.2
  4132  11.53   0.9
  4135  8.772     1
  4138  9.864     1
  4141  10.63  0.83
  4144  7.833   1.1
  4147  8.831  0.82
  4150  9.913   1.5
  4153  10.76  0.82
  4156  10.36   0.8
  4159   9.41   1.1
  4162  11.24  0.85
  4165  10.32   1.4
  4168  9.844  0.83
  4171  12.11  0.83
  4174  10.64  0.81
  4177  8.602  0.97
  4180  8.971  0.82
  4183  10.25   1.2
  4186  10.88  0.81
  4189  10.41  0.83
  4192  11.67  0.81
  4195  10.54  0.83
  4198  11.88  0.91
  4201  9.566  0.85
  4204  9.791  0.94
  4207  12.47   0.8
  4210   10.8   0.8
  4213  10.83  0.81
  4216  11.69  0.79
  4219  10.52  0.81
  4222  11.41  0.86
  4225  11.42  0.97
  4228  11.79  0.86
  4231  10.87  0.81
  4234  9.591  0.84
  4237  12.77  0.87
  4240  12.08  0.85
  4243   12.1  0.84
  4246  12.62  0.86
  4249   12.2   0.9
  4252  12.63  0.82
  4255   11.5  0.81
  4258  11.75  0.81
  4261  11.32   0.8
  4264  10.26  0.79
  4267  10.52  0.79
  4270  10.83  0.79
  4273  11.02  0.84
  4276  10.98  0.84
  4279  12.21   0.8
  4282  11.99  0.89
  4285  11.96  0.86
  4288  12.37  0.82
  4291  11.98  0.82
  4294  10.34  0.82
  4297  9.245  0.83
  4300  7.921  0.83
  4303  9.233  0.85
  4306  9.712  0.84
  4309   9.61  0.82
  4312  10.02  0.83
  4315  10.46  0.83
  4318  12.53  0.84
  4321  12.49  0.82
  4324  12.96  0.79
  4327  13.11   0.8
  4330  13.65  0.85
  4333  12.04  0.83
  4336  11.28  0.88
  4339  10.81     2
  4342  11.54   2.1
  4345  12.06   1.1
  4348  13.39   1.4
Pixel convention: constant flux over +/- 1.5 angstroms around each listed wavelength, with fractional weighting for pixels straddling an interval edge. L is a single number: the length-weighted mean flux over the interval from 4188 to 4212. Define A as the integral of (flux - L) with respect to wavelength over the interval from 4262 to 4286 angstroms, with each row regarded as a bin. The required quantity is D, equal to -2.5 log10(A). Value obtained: -2.2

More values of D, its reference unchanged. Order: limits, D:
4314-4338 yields -3.8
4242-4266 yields -3.3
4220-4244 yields -2.8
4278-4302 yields 0.0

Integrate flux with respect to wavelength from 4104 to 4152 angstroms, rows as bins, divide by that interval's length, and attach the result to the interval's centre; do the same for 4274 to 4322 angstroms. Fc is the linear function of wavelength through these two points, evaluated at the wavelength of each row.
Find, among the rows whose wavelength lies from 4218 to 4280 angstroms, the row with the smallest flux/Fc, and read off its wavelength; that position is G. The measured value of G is 4234 angstroms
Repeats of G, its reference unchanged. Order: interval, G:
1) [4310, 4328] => 4312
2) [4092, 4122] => 4105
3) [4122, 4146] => 4144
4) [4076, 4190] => 4144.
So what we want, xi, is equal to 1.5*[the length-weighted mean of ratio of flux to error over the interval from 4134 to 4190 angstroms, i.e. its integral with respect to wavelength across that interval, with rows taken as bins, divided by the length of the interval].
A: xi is 16.2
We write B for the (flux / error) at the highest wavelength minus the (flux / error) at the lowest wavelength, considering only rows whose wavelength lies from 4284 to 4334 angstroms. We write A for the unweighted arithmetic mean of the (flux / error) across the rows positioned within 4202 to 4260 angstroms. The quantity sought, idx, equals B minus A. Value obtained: -13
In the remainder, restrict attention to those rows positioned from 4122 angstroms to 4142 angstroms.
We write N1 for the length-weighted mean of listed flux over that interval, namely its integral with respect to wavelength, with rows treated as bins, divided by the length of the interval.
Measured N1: 10.2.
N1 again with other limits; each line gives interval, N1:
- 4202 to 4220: 11.0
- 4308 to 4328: 11.6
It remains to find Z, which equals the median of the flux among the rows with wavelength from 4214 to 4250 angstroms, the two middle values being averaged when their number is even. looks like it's 11.7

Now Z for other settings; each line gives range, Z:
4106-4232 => 10.6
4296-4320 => 9.7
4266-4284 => 11.0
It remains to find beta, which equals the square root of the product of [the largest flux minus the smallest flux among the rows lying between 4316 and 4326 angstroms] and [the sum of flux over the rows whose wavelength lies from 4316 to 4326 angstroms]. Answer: 4.2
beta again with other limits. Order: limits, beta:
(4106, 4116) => 14.3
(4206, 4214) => 7.5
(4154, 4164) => 7.5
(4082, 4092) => 6.6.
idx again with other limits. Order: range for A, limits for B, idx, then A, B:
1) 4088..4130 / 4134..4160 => -10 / 10.2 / -0.2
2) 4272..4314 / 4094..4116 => -10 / 12.7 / 3.0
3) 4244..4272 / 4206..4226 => -18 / 14.1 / -3.8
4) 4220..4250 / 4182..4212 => -9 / 13.5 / 5.0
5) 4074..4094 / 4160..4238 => -11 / 12.4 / 1.5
